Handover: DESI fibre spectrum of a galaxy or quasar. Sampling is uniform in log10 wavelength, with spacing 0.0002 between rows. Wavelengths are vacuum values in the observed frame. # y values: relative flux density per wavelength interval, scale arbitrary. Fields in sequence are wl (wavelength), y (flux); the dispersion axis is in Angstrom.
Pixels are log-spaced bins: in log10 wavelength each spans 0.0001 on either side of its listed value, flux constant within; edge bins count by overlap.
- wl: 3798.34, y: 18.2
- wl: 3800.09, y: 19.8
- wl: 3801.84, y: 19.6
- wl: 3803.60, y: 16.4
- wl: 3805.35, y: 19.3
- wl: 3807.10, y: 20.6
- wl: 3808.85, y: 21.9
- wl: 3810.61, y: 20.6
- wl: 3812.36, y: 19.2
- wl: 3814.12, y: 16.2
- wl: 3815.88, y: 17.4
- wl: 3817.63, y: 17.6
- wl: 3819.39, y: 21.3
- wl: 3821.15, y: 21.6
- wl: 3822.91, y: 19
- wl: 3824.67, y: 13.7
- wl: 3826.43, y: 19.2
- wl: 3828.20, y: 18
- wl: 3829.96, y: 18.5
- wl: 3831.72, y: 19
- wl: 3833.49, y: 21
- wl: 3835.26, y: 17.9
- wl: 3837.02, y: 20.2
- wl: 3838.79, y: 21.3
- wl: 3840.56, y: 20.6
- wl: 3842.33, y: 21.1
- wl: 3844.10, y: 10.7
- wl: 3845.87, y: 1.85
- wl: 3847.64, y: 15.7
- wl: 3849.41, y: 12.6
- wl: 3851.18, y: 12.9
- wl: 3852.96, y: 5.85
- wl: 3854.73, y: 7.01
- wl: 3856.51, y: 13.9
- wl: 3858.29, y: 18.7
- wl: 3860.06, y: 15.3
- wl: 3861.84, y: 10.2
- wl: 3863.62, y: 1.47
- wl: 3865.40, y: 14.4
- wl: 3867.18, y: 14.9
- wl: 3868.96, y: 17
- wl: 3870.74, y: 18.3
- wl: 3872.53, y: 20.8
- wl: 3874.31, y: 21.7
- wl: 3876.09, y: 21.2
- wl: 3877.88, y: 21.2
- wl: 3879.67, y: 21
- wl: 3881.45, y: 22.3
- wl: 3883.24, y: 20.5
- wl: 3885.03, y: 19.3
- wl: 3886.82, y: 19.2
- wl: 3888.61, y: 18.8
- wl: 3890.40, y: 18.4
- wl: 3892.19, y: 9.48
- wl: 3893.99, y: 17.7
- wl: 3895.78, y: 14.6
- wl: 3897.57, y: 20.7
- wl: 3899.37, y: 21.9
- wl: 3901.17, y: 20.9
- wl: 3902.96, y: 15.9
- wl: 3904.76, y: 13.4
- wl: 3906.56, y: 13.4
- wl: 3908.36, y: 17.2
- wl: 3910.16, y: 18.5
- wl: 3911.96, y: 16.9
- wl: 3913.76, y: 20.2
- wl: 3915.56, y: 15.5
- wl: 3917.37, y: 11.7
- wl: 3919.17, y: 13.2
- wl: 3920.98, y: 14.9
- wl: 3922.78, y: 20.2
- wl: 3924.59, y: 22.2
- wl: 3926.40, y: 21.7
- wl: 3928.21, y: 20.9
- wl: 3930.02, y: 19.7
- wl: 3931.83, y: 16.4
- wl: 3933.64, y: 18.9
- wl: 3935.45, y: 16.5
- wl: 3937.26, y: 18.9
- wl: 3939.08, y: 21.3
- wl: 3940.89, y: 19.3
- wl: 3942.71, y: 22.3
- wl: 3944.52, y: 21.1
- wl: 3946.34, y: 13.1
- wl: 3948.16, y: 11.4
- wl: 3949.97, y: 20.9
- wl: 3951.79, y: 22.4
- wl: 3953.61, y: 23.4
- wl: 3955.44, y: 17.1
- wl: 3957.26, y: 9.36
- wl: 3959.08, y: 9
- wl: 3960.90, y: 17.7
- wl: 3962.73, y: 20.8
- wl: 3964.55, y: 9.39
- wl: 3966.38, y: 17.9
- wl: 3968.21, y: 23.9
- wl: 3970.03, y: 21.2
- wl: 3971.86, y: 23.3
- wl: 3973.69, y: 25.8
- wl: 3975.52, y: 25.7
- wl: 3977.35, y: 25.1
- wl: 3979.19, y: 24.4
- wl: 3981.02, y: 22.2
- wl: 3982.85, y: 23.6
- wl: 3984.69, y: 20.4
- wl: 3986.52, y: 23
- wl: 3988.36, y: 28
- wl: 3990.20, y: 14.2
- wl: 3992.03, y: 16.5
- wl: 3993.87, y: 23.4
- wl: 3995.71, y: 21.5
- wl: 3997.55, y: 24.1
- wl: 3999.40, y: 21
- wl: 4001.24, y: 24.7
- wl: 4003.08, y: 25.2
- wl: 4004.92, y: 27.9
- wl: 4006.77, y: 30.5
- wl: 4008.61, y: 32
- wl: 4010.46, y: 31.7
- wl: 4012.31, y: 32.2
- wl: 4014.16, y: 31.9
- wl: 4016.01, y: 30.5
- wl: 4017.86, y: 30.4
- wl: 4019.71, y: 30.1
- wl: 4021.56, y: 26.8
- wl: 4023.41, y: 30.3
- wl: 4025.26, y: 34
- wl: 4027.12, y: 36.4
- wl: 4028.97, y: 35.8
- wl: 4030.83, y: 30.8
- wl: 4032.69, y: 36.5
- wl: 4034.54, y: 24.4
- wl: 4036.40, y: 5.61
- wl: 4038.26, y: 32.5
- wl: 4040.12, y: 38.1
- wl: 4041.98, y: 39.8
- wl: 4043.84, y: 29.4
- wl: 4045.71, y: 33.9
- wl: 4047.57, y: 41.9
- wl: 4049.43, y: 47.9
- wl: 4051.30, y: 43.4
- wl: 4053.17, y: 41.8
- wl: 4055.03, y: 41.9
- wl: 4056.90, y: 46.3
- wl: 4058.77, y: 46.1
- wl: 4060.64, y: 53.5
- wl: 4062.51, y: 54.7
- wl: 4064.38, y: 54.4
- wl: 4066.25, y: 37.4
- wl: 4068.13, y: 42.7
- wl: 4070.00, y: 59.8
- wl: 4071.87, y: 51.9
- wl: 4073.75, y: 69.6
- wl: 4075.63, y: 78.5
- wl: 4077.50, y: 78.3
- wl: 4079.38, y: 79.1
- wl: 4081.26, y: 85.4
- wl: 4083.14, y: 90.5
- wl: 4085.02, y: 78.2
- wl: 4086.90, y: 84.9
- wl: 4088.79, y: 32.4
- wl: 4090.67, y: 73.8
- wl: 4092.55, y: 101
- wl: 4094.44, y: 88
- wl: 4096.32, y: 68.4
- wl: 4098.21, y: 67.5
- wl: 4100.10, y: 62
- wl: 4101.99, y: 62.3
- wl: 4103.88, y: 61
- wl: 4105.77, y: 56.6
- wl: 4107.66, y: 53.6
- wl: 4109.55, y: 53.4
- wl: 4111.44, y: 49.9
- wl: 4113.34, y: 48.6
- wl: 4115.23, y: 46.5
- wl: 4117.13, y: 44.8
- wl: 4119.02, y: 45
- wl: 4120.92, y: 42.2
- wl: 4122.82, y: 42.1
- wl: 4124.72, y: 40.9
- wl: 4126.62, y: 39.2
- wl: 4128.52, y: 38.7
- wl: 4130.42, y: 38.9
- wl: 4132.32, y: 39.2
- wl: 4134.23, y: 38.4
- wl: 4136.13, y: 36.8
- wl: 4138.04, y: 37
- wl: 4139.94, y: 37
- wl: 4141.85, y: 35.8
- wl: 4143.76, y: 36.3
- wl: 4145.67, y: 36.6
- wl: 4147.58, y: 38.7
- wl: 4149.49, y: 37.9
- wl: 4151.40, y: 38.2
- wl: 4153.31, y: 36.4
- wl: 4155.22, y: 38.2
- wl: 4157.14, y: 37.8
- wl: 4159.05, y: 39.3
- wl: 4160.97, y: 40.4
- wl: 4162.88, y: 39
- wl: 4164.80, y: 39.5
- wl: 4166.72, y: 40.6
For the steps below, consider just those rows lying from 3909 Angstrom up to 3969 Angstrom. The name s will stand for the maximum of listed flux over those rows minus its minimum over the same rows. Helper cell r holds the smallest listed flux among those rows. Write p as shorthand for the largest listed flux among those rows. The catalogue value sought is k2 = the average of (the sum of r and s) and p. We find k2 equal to 24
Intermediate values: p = 23.9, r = 9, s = 15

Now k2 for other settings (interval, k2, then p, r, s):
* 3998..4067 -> 55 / 54.7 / 5.61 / 49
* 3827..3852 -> 21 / 21.3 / 1.85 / 19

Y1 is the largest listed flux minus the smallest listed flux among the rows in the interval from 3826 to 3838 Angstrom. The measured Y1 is 3.1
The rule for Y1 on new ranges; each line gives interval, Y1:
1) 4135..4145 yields 1.2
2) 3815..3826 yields 7.9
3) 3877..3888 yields 3.1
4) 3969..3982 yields 4.6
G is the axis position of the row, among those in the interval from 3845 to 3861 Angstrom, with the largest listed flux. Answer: 3858.29 Angstrom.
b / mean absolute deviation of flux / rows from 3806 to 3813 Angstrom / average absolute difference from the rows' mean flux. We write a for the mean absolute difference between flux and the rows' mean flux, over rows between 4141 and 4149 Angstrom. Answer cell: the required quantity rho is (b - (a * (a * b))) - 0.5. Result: 0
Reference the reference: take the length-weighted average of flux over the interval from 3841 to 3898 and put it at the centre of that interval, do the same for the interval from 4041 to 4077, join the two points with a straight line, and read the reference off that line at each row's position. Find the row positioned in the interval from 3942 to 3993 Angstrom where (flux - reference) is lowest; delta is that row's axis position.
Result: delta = 3964.55 Angstrom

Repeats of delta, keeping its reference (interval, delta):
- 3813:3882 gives 3863.62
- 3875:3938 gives 3917.37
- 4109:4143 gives 4141.85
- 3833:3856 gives 3845.87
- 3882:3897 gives 3892.19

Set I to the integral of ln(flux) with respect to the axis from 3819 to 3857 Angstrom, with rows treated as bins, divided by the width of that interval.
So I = 2.66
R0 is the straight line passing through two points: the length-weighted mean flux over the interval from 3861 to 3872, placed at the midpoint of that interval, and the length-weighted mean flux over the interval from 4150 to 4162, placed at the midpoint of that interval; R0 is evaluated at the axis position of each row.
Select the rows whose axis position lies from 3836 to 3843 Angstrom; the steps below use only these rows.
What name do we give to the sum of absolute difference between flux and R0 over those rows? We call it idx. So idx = 41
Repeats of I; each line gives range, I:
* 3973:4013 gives 3.19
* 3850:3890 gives 2.67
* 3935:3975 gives 2.88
